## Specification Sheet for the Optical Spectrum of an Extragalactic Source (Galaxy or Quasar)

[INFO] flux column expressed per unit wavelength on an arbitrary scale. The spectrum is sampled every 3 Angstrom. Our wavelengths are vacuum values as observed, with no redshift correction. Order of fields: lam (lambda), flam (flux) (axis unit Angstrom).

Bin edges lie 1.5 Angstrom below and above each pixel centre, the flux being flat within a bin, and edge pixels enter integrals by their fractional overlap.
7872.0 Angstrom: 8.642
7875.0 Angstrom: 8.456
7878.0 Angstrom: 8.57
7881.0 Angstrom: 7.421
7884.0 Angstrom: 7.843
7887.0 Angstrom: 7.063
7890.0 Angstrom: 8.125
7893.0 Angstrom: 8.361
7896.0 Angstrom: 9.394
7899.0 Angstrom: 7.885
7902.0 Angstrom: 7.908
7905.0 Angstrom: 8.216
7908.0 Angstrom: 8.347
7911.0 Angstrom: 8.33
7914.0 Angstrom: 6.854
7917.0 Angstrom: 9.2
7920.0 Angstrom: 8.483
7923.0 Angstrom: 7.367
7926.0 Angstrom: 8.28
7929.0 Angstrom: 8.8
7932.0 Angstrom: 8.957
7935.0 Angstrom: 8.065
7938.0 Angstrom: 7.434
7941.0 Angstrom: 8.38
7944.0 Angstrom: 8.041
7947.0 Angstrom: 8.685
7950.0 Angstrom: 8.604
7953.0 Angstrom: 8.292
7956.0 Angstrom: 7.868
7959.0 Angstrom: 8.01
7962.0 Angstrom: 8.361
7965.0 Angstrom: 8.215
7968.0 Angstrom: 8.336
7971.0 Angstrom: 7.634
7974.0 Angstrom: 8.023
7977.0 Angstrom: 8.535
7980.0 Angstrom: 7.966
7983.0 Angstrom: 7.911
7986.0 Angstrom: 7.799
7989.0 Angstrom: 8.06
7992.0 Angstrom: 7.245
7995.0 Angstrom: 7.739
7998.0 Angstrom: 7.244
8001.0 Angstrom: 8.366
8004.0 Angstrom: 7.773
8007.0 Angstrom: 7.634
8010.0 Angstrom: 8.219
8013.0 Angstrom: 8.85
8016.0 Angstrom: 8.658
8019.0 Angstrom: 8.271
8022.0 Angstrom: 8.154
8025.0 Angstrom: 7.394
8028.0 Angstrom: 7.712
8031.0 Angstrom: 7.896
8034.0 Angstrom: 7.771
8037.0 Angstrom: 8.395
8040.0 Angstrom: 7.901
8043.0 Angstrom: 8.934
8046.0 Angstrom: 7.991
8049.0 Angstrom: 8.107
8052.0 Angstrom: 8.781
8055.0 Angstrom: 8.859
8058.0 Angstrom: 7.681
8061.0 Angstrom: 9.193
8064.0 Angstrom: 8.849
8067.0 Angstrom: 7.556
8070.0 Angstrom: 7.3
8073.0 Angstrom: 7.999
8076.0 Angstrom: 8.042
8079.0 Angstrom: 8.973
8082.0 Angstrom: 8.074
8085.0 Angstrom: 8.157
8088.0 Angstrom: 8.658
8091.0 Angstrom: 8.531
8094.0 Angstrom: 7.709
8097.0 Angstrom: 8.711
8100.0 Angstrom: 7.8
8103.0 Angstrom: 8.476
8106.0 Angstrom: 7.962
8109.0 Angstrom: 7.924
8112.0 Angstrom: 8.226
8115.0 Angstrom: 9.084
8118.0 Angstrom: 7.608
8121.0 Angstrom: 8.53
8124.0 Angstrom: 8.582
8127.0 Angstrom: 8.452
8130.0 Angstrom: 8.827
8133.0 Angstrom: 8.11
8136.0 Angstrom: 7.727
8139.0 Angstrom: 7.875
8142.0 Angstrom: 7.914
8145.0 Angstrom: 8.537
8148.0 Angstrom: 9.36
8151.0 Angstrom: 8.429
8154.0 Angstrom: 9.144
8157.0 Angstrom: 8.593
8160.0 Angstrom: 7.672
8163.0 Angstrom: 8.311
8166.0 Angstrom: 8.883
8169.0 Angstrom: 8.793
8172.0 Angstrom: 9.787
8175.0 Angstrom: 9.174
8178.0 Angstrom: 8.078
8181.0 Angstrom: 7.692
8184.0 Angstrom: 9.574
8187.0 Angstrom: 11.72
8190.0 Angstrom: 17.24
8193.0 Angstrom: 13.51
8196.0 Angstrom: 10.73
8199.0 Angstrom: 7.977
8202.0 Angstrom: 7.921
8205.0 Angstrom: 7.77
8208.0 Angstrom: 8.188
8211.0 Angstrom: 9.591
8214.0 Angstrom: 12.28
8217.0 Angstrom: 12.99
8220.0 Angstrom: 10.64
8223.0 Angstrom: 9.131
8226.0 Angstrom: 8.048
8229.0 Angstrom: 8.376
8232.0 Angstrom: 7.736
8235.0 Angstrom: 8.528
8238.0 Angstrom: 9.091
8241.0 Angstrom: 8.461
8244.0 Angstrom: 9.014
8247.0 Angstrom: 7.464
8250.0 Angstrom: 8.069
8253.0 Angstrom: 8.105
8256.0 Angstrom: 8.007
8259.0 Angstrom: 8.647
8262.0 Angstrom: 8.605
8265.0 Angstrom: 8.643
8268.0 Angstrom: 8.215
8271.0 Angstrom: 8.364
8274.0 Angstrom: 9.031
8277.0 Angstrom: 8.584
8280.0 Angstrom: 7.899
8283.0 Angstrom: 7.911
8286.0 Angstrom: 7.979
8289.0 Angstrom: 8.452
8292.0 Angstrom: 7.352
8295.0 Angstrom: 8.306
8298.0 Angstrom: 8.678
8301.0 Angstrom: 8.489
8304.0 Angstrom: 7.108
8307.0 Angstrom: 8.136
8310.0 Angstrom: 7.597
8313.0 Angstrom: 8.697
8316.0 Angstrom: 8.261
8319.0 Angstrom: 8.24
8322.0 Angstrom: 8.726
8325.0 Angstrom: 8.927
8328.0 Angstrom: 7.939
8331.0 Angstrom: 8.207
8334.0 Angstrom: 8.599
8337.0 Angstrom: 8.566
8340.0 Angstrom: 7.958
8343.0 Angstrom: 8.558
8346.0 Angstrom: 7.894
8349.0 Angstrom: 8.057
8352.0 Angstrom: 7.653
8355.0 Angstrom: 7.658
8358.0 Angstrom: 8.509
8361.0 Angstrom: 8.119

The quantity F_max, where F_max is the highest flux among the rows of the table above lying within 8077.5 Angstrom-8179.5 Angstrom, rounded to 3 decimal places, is 9.787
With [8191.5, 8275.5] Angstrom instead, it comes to 13.510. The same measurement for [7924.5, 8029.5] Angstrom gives 8.957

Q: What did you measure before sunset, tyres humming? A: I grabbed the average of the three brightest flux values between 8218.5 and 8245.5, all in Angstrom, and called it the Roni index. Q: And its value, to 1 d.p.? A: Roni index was 9.6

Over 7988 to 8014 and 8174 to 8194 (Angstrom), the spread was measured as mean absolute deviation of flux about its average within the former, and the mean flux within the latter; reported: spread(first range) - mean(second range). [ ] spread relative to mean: -10.6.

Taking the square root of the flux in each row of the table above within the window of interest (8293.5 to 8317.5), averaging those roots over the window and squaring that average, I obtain 8.15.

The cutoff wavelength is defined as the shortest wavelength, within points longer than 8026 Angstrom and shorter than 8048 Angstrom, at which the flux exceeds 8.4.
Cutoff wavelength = 8043.0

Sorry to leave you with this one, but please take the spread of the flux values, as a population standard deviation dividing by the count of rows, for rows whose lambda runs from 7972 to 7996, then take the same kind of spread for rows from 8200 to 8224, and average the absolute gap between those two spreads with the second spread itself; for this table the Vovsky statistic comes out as 1.7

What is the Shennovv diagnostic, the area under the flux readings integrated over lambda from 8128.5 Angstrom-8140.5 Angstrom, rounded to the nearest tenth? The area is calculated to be 97.6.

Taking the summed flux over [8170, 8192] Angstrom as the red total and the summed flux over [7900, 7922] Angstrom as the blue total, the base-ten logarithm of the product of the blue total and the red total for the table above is 3.62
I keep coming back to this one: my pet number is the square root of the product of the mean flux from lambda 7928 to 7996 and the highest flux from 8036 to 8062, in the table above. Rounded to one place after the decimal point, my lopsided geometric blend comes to 8.6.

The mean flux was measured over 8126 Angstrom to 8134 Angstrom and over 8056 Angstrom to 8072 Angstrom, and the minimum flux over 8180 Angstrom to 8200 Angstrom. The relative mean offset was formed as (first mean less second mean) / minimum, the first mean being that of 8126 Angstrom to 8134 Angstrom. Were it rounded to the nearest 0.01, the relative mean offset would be 0.05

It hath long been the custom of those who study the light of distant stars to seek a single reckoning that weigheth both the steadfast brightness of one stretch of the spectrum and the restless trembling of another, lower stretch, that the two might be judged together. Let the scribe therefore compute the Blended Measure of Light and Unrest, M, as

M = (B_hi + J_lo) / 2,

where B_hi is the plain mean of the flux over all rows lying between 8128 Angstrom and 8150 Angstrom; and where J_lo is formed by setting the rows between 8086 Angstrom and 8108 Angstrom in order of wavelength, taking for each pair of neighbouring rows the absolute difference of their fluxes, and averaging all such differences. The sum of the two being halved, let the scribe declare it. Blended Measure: 4.51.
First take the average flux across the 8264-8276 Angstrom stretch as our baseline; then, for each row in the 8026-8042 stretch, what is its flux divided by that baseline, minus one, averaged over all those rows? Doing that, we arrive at -0.07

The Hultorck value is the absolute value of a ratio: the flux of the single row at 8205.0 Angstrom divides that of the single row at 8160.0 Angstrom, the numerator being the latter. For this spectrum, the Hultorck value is 0.99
